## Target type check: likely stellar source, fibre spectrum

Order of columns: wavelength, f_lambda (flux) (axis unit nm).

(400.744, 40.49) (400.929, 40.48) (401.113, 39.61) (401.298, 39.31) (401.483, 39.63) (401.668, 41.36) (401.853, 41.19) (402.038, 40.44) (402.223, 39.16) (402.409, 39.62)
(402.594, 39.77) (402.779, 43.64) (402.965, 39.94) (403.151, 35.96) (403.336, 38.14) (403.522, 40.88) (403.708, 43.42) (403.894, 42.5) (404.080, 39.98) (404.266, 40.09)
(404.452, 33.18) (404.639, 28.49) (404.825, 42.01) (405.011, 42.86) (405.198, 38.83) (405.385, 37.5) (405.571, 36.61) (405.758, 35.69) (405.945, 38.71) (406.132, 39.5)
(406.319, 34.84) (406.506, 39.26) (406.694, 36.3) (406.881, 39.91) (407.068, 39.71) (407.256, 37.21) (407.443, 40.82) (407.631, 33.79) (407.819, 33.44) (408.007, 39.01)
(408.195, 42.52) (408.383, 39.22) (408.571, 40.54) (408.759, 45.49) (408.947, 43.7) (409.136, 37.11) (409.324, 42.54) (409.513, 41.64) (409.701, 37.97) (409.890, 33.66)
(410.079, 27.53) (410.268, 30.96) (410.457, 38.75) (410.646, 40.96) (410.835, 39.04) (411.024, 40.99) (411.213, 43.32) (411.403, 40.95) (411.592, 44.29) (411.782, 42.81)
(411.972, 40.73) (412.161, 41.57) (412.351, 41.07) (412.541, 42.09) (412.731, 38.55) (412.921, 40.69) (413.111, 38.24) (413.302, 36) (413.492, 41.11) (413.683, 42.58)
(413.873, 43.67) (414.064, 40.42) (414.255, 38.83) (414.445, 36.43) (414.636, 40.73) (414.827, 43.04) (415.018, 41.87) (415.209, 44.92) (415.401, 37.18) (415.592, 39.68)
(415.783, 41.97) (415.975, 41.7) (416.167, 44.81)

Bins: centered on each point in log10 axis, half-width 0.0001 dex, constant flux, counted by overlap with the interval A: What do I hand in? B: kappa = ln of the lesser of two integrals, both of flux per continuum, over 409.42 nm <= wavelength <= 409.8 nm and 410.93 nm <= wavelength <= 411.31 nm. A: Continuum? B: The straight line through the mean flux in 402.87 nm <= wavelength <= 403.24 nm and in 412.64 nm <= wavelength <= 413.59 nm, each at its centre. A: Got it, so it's -0.94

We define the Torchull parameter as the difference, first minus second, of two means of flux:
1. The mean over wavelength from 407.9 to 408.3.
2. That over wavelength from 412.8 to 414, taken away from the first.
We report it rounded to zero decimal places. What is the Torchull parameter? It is 0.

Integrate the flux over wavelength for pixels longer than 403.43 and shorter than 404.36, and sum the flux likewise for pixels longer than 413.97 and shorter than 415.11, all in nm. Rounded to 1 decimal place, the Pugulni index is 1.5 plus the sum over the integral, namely 7.8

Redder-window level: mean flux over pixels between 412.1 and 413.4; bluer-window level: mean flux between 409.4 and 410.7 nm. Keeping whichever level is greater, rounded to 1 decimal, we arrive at 39.7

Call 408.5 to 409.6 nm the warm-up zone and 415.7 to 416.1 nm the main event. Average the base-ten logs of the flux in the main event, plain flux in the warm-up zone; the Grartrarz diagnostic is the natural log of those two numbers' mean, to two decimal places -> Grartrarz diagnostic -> 3.08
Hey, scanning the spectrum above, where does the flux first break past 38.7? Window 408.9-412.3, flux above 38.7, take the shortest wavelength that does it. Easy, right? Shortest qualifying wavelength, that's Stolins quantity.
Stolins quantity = 408.947 nm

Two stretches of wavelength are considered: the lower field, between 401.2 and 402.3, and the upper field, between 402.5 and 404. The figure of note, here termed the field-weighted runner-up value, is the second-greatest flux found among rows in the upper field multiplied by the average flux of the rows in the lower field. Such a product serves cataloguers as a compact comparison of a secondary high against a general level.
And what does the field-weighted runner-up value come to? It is 1745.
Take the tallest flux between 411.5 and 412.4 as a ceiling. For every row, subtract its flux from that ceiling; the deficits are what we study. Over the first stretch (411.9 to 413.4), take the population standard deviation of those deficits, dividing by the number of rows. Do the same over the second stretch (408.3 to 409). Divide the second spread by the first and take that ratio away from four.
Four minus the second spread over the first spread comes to 2.7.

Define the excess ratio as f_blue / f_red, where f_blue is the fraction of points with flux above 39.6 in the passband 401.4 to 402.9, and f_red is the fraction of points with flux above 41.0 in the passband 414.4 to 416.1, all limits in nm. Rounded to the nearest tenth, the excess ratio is 1.6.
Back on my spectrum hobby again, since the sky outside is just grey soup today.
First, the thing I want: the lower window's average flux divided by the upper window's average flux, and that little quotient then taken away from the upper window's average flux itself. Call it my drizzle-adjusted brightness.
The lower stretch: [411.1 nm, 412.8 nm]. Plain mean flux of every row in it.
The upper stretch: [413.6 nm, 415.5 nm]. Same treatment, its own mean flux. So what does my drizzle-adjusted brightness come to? 39.9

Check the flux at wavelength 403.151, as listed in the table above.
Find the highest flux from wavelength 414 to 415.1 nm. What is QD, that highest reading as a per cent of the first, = 120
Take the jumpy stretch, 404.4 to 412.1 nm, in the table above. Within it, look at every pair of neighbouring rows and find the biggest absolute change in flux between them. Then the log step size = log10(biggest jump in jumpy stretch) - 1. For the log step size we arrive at 0.1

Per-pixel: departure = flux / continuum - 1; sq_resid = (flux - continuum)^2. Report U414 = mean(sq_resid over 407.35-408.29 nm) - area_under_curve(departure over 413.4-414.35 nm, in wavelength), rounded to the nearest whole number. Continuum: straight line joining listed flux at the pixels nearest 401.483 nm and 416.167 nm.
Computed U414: 29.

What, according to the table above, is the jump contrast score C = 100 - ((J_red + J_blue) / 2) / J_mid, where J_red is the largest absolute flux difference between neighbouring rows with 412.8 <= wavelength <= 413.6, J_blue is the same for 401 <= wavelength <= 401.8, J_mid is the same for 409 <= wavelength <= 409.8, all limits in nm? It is 99.4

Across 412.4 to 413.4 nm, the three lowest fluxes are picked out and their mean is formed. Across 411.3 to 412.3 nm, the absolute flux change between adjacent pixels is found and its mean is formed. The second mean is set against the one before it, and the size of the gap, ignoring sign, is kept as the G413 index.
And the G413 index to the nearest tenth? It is 35.7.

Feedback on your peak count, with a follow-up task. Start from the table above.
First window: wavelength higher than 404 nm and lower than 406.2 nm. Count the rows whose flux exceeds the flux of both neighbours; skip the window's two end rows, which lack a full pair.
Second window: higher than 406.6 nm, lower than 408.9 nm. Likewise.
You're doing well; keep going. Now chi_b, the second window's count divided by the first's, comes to 1.50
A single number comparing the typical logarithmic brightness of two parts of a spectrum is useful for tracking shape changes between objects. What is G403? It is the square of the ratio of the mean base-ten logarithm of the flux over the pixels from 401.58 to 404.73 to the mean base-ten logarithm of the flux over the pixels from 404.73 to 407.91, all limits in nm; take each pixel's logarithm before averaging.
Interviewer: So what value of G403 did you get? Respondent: 1.02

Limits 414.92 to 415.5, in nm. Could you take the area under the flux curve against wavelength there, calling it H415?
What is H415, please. 24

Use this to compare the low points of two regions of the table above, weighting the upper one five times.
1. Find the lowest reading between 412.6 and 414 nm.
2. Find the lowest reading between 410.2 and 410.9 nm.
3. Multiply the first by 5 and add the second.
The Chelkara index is 211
